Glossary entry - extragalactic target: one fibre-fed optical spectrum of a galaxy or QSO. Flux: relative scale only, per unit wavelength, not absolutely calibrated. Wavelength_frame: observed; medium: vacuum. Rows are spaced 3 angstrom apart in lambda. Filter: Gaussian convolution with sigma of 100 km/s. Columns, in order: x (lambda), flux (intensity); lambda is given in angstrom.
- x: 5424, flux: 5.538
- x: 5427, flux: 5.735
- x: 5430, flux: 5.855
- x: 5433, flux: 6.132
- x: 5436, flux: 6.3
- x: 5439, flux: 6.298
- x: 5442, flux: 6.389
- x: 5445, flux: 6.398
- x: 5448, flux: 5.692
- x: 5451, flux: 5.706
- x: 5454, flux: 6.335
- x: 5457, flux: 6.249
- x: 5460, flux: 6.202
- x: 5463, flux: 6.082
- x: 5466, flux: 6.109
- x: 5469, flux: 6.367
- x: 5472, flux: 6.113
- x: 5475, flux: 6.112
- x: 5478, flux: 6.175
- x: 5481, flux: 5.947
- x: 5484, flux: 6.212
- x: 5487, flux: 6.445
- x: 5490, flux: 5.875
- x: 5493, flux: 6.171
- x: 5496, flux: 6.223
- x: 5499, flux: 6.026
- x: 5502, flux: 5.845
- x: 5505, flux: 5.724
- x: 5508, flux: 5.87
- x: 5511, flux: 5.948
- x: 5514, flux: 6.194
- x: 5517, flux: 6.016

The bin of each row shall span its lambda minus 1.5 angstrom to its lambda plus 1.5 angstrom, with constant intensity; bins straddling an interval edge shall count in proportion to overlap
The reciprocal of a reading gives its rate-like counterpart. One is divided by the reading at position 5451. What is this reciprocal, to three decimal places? 0.175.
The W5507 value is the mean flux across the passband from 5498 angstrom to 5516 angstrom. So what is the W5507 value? 5.93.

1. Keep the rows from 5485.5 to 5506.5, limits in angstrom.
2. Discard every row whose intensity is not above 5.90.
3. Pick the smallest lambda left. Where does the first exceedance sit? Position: 5487 angstrom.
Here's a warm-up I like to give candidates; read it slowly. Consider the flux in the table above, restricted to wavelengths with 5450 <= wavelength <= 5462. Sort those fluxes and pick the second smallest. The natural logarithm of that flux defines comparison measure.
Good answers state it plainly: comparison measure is 1.82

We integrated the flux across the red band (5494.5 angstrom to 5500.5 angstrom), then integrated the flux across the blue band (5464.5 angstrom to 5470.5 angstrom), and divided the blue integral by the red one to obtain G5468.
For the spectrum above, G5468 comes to 1.02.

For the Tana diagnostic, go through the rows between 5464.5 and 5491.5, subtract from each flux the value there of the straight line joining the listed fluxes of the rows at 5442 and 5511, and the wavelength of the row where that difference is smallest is 5490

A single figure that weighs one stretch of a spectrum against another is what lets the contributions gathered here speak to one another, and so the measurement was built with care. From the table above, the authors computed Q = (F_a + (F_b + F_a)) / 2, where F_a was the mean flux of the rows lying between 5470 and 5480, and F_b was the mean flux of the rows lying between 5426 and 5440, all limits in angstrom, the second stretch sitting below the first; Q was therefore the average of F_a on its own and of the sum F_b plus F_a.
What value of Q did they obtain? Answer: 9.17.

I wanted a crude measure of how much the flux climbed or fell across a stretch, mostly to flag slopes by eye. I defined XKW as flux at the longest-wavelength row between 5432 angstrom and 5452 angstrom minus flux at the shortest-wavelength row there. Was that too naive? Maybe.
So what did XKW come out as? -0.4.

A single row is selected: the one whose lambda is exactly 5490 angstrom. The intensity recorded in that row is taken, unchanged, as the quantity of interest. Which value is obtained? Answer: 5.875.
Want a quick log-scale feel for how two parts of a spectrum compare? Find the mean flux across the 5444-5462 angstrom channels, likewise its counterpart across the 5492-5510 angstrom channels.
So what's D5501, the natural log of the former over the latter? 0.020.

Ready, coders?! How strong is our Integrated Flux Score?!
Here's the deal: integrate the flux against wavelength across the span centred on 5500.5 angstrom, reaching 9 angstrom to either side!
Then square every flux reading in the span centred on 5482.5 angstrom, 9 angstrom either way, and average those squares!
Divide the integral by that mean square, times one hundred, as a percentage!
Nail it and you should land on 286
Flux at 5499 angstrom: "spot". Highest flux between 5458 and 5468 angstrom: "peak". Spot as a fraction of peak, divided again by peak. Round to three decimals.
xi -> 0.157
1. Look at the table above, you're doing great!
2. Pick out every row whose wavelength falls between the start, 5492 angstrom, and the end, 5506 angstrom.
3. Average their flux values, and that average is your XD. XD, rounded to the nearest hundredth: 6.00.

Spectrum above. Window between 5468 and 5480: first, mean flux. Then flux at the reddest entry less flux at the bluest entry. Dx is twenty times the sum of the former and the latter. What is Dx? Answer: 120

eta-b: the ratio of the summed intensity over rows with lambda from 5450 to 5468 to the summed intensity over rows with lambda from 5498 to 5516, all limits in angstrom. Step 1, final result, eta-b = 1.0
